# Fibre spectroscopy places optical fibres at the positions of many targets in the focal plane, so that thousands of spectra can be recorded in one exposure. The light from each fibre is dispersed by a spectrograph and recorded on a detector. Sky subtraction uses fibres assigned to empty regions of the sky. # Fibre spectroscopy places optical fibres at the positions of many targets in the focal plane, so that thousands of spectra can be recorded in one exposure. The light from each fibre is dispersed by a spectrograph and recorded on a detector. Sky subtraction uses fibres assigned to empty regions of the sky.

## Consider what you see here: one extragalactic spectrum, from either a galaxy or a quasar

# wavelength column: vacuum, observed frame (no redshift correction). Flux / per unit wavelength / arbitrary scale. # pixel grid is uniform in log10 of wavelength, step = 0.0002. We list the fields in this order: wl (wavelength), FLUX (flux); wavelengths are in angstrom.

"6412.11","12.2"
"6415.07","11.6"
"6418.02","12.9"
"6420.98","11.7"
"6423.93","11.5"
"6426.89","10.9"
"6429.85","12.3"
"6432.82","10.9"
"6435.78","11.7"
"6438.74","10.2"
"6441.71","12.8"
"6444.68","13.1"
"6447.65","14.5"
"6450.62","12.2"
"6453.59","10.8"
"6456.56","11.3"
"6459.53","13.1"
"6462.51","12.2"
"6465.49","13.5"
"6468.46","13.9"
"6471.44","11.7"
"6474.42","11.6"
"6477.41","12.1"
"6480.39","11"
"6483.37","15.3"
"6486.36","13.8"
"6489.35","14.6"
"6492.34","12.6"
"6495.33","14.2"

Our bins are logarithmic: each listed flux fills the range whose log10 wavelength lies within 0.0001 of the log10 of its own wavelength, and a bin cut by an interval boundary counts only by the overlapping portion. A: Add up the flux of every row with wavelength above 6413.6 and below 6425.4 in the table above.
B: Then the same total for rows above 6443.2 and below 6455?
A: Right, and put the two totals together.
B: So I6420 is 98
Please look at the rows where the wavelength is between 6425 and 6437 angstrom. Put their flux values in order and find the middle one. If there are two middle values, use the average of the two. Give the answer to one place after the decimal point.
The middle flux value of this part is 11.3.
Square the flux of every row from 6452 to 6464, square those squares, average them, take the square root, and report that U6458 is 143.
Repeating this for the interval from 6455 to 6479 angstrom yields 157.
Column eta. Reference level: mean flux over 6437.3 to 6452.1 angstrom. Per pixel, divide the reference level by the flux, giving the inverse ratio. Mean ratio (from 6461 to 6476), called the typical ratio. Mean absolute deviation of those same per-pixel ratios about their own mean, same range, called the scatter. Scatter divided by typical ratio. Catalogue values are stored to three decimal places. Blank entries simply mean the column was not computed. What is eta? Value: 0.069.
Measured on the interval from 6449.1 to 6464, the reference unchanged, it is 0.060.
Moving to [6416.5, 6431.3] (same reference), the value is 0.049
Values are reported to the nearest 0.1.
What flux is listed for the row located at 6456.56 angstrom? 11.3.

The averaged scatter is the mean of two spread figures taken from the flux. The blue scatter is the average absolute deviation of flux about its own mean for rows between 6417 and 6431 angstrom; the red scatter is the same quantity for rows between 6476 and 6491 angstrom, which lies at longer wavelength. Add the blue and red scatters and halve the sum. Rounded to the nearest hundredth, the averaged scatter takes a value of 1.02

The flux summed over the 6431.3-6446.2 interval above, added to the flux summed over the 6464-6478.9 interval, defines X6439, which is 121.5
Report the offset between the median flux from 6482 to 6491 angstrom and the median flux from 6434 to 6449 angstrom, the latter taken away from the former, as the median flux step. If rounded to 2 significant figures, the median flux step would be 1.8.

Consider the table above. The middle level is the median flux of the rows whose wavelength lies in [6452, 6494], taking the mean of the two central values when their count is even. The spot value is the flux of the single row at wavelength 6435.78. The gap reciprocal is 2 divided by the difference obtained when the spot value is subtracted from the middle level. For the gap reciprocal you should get 2.9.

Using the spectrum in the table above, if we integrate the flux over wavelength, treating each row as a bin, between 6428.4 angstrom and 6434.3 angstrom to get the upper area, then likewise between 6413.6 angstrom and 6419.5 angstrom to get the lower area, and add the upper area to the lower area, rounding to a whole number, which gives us 141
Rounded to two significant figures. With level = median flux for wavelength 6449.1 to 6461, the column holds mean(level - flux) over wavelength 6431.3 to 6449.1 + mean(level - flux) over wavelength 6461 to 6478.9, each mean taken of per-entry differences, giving -1.2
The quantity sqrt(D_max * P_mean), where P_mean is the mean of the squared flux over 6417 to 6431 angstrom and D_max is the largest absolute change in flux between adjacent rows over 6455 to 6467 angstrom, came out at 15.9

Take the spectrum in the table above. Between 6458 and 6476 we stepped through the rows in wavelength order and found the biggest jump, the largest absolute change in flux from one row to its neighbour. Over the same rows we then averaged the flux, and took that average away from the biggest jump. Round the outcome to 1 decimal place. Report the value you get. -10.5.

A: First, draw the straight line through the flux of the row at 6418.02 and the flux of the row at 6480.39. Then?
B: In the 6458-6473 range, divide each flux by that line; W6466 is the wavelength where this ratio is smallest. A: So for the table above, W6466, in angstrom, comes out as 6471.44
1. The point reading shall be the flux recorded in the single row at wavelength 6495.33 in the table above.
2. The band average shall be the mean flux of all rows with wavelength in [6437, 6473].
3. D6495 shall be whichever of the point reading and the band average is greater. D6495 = 14.2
